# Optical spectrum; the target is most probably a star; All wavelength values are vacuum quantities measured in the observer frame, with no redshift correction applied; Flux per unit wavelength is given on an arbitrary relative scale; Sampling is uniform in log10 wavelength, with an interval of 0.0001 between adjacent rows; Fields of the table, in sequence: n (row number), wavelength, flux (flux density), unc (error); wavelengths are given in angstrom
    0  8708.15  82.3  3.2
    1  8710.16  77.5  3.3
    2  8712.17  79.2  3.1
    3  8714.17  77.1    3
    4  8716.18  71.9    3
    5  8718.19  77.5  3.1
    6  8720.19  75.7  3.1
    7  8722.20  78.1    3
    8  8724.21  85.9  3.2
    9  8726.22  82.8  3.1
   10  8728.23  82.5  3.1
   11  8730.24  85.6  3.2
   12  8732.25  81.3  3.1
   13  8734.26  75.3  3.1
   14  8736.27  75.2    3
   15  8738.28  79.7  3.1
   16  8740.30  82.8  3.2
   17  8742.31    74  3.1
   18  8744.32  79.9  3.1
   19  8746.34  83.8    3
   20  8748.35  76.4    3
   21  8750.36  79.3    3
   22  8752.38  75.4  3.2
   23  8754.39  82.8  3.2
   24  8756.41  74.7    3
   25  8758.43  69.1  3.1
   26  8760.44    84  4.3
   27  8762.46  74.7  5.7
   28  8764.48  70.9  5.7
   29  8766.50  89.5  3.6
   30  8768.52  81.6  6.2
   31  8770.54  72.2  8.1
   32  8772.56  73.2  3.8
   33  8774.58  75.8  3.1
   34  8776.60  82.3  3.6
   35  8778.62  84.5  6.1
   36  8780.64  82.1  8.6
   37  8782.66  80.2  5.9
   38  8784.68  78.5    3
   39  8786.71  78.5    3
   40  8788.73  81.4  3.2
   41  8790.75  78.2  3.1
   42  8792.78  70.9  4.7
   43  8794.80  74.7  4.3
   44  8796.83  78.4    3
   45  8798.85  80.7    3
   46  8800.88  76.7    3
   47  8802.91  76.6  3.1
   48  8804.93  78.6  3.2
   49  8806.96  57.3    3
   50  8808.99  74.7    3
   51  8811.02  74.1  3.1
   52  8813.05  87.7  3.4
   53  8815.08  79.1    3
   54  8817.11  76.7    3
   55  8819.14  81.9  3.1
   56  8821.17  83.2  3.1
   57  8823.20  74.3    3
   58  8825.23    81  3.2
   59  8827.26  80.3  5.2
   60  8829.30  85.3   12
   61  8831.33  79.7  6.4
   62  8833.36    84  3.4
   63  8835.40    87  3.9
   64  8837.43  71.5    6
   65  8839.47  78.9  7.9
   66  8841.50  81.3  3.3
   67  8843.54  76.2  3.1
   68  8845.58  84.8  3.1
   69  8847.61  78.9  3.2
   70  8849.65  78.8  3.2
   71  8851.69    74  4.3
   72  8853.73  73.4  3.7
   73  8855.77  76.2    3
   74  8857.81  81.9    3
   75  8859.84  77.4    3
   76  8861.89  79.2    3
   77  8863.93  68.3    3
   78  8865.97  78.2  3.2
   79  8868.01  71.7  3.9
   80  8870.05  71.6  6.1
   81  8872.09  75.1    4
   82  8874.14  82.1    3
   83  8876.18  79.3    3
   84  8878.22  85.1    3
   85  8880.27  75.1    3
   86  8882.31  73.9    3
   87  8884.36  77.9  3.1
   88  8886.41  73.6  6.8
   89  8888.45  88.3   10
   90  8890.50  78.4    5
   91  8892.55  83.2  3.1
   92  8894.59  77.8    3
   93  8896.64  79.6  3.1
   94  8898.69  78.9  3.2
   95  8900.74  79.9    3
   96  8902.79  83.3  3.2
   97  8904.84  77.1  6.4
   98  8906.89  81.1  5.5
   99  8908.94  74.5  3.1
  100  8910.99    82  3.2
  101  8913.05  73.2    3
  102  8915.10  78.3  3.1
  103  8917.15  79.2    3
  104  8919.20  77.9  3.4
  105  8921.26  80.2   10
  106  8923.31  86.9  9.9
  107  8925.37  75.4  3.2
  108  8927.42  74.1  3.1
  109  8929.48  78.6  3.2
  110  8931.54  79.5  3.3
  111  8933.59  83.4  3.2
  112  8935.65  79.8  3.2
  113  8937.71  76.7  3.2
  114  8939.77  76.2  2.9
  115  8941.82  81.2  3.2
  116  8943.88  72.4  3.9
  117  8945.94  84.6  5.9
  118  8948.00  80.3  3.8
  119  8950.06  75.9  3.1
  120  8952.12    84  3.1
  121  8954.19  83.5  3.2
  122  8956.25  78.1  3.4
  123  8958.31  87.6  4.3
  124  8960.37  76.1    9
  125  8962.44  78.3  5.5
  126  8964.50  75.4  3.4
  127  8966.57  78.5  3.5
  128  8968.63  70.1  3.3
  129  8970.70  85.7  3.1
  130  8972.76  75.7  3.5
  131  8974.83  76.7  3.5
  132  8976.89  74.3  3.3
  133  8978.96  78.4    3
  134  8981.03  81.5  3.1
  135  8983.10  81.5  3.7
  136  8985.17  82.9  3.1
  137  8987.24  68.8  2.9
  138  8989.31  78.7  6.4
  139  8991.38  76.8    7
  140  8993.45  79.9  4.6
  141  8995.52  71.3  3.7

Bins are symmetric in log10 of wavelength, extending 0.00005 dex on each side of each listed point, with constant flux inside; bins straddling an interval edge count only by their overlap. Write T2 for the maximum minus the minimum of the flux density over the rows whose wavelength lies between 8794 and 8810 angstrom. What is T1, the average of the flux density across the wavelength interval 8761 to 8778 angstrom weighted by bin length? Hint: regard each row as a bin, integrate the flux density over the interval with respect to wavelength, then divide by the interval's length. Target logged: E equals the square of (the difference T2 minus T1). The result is 2962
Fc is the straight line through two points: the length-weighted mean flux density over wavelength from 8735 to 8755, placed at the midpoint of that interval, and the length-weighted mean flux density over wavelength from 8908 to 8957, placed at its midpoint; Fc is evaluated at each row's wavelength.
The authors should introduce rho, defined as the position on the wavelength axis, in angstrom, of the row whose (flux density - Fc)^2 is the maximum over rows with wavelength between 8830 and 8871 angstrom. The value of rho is 8863.93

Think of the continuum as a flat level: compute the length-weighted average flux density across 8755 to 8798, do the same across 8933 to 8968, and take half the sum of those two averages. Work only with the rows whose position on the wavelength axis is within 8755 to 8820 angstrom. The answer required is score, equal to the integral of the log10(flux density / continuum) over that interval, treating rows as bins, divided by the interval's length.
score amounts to -0.008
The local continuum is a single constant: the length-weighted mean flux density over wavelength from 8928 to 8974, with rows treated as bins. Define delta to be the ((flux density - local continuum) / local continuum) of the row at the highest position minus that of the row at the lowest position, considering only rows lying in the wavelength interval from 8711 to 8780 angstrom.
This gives 0.07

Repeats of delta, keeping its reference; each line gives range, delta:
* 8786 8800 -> 0.03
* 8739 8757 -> -0.10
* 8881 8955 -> 0.12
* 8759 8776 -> -0.10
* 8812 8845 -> -0.15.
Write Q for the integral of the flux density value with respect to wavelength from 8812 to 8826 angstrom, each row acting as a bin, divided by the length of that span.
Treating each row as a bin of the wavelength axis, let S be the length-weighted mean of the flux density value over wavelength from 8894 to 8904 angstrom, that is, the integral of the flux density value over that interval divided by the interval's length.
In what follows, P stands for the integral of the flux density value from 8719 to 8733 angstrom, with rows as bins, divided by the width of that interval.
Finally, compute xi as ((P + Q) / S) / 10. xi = 0.203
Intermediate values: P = 81.7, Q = 81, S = 80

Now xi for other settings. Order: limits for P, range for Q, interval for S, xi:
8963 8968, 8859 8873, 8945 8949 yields 0.183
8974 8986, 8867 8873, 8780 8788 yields 0.191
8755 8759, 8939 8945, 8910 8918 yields 0.192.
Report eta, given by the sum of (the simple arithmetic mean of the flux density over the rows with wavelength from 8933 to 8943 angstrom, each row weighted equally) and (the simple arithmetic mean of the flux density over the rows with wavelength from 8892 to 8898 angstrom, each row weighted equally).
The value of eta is 160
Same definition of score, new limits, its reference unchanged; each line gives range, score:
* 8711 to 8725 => -0.005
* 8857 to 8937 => -0.002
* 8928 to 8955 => 0.005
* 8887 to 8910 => 0.007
